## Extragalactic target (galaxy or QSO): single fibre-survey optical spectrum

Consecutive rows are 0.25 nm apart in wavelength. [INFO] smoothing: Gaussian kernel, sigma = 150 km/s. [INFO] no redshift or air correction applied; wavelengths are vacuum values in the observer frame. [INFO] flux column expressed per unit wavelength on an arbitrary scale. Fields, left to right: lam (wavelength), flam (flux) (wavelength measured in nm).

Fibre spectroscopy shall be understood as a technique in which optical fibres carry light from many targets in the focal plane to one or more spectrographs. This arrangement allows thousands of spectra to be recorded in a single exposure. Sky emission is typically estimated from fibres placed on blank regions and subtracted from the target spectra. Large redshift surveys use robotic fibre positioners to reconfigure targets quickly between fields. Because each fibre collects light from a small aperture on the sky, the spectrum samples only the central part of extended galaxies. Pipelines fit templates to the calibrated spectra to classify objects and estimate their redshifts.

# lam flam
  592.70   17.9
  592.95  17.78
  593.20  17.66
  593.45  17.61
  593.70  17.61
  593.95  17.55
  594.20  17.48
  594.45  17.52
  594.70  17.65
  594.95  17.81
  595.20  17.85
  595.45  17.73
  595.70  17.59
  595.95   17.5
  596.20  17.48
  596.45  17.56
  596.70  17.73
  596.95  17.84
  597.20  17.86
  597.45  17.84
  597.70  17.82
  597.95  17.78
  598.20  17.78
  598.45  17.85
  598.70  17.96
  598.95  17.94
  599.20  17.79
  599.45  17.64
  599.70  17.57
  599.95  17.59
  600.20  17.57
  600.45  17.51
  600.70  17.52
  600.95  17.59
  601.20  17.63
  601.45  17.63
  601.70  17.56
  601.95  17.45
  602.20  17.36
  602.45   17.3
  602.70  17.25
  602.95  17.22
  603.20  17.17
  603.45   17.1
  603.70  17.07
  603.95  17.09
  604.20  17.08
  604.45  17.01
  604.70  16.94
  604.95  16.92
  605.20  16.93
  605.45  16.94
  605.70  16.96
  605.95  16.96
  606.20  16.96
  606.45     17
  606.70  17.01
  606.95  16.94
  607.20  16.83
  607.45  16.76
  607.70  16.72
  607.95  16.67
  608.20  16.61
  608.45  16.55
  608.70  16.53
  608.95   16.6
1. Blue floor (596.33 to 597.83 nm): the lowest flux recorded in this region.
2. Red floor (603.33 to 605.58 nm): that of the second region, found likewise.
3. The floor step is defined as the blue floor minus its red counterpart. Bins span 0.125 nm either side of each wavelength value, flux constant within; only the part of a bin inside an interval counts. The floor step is 0.64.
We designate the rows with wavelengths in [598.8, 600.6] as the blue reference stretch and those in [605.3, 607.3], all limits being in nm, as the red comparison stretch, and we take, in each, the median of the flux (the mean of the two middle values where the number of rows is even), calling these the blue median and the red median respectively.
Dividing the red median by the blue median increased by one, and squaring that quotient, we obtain 0.832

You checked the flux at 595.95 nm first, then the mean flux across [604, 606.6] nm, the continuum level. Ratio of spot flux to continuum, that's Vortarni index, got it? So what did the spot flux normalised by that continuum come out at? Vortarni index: 1.031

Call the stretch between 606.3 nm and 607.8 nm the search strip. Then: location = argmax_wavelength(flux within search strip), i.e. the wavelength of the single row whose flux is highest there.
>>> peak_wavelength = 606.70 nm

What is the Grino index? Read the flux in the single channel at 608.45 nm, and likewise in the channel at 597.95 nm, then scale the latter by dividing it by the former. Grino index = 1.07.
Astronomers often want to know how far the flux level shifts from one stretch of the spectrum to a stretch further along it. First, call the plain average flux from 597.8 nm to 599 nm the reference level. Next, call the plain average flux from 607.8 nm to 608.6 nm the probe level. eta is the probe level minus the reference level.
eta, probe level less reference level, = -1.25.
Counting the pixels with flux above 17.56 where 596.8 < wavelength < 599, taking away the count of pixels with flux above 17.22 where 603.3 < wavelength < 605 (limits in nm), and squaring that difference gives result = 81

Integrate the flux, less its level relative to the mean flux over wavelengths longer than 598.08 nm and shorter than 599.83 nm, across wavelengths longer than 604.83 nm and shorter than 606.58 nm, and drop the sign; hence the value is 1.5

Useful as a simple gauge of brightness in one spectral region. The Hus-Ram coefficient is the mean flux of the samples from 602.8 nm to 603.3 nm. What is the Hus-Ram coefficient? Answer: 17.2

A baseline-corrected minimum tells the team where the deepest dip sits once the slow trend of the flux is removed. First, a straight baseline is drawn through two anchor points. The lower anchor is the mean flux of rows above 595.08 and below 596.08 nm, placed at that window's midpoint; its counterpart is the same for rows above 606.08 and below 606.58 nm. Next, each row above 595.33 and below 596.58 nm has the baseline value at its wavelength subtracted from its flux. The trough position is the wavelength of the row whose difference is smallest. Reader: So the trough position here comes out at 596.20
